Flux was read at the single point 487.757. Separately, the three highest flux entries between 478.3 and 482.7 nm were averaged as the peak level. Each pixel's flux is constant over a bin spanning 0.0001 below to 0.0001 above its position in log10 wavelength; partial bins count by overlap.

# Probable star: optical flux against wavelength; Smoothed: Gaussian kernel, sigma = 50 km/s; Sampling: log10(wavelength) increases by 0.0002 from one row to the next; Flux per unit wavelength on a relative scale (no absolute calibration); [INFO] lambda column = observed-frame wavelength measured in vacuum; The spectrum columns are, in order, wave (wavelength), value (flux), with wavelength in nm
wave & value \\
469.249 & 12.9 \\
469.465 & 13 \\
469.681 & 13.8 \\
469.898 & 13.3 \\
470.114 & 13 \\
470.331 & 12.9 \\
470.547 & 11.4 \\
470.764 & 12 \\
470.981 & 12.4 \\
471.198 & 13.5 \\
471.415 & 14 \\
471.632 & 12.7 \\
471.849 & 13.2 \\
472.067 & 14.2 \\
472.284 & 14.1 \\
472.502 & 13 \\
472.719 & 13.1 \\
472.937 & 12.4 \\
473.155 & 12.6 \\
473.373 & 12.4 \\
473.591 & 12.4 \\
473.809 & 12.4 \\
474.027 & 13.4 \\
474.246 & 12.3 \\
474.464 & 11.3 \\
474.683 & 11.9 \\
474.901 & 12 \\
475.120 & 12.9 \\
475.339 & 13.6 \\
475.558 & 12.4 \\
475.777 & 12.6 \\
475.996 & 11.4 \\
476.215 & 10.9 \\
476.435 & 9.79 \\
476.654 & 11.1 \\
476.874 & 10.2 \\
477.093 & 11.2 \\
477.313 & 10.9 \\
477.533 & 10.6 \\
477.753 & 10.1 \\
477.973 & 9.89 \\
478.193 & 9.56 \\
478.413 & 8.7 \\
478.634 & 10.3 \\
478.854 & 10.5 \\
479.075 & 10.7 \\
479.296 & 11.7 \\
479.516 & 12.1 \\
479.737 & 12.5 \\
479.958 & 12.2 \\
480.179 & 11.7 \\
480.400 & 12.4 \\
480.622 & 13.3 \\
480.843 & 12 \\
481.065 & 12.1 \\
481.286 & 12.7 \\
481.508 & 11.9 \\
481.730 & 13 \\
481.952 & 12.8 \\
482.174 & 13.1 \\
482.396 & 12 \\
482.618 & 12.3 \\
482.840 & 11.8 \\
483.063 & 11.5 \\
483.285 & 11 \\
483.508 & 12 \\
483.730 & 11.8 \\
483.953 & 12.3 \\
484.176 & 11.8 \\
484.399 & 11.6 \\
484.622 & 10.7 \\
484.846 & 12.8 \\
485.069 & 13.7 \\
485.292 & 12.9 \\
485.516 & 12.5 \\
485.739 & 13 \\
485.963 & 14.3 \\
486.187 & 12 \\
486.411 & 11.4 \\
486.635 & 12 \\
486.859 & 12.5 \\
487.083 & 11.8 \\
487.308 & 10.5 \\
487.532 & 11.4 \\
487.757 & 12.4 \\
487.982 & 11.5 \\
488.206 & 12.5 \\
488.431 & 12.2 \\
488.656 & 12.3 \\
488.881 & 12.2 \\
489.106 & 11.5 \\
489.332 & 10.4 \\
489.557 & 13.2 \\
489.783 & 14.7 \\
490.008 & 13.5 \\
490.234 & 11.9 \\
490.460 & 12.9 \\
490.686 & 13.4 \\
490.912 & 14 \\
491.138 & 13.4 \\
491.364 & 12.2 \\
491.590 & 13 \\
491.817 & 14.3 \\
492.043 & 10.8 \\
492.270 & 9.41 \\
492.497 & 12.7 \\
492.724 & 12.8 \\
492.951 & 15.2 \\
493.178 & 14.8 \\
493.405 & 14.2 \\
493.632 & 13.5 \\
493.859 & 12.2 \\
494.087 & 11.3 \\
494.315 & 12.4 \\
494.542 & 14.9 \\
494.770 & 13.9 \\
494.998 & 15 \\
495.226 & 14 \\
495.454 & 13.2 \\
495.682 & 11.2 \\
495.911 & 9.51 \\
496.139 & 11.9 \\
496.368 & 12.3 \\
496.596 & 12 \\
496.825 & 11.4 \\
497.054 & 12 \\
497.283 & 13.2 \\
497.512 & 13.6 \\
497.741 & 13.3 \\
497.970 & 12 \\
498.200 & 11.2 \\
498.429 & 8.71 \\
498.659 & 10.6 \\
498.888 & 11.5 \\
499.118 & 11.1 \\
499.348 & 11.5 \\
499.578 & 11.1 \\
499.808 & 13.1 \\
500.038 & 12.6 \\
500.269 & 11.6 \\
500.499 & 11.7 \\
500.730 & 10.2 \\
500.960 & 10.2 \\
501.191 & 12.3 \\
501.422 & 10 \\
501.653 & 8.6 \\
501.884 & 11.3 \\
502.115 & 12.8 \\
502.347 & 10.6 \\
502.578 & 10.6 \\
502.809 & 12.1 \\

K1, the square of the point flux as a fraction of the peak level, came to 0.89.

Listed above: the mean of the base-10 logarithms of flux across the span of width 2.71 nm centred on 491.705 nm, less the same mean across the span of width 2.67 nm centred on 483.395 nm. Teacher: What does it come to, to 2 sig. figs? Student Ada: 0.033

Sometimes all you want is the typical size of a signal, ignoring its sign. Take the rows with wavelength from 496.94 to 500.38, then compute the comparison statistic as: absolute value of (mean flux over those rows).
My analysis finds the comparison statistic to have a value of 11.8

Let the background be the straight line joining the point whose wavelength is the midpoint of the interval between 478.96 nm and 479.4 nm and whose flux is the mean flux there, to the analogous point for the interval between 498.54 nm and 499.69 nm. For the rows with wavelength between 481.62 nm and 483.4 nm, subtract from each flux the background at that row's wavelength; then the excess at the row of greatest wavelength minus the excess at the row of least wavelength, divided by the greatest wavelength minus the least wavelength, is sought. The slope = -1.3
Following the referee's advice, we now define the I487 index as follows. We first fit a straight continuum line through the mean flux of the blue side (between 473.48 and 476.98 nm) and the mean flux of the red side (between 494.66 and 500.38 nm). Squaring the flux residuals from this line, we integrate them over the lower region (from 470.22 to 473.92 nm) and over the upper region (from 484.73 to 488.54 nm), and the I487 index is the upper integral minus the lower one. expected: -2.1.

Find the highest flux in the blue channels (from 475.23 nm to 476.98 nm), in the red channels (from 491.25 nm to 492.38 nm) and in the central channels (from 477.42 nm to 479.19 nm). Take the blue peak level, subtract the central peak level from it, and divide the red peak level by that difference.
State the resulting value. 5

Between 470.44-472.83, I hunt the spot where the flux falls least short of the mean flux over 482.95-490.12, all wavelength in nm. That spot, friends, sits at 472.067 nm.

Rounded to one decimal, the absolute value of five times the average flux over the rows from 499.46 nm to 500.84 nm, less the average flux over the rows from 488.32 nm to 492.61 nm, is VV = 46.1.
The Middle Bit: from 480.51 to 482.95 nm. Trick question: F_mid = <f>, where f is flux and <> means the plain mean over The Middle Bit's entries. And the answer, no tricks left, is 12.45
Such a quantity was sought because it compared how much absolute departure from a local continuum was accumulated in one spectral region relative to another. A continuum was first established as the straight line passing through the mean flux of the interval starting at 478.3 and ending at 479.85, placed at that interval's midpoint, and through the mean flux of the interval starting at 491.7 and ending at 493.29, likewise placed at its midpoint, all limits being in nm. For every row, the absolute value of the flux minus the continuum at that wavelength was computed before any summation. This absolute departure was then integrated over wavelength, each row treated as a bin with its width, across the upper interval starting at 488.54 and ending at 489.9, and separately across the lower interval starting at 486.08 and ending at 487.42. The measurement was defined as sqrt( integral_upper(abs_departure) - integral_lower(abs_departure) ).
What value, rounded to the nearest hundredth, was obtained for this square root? 0.83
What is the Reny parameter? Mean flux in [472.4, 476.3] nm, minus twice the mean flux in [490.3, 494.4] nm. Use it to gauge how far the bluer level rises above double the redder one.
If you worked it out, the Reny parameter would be -13.4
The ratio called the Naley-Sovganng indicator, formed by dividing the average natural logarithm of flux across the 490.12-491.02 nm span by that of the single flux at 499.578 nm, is 1.07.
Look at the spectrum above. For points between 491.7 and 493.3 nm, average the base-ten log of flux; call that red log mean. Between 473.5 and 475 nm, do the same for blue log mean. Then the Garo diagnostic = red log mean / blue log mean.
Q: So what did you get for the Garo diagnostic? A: 1.01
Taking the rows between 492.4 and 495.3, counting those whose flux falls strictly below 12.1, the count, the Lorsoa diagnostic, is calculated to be 1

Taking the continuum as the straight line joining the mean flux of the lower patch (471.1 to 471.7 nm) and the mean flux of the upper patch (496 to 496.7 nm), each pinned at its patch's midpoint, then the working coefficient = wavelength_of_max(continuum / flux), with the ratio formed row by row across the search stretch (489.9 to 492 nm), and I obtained 490.234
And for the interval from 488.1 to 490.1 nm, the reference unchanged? 489.332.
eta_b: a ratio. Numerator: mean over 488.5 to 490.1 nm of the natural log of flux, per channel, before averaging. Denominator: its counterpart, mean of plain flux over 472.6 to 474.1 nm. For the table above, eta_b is 0.199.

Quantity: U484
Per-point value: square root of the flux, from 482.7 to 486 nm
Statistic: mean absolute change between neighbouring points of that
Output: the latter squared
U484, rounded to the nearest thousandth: 0.011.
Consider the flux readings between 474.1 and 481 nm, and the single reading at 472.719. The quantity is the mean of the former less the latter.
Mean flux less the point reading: -1.7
